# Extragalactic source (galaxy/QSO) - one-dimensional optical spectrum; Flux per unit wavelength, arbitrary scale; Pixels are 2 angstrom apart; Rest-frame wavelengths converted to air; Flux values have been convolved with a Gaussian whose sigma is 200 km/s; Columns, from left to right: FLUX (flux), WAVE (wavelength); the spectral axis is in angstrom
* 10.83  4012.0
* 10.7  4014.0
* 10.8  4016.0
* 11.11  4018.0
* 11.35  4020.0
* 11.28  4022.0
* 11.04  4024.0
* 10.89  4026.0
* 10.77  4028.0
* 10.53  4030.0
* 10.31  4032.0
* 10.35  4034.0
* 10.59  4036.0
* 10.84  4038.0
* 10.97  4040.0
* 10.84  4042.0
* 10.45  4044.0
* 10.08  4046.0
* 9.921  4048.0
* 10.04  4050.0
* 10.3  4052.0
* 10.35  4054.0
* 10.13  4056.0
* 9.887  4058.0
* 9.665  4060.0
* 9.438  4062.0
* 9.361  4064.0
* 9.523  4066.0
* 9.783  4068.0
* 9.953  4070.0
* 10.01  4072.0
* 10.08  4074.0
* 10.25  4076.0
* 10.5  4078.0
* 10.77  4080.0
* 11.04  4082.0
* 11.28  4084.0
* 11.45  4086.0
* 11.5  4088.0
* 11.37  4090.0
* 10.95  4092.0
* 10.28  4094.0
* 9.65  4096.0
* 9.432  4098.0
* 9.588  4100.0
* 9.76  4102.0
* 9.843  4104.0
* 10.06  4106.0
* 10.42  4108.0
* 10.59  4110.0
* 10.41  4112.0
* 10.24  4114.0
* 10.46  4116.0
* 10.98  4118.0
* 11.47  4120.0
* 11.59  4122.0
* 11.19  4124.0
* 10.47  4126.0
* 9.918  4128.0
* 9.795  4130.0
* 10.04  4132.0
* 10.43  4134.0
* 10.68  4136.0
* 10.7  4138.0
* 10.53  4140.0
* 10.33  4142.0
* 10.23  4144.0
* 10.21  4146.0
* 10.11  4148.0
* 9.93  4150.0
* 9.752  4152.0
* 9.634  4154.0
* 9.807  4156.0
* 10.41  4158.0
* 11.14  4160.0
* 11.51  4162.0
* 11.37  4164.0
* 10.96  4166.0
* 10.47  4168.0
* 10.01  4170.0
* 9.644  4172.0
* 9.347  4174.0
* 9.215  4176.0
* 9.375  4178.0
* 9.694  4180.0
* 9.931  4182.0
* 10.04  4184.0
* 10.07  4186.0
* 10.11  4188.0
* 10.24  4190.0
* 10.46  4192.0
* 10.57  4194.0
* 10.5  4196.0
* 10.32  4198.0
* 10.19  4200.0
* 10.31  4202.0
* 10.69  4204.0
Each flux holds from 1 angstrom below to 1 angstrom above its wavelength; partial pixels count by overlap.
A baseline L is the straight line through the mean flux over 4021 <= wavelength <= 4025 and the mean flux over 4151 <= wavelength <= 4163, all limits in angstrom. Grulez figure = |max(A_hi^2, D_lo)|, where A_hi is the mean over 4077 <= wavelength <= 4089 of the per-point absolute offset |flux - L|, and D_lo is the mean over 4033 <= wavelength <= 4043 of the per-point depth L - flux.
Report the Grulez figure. 0.35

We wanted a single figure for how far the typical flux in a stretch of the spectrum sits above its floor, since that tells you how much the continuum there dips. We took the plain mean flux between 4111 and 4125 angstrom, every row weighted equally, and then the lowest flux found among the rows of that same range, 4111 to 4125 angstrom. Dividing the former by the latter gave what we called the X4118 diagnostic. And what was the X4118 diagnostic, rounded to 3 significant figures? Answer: 1.07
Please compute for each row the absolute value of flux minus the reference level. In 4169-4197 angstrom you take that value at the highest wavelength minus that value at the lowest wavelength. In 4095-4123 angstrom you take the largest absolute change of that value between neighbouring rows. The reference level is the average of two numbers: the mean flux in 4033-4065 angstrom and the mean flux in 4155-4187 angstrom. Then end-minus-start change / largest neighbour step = 0.2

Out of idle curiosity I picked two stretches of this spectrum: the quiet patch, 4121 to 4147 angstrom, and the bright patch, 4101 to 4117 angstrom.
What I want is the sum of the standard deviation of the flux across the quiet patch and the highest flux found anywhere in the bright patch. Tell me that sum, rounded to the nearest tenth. 11.1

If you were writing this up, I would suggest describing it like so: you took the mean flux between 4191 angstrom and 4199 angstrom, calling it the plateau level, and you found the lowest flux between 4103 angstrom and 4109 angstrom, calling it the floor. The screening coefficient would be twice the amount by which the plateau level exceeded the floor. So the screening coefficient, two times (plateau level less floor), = 1.2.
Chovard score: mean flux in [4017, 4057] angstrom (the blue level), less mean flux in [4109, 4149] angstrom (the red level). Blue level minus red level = 0.09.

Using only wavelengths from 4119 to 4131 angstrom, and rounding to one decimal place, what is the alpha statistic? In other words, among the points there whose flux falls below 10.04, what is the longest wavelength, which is 4130.0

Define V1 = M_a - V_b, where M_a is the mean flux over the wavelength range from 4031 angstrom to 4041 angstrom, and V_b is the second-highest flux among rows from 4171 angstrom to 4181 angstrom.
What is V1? 1.0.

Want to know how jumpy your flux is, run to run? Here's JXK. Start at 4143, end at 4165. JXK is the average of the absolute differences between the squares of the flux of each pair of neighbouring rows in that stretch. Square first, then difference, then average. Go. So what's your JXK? 5.5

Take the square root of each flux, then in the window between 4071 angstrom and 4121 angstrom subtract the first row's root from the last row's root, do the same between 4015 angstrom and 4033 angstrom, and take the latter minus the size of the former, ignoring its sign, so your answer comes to -0.30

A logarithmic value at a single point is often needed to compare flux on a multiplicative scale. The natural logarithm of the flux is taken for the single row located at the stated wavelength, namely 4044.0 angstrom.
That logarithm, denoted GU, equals 2.35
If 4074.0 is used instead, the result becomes 2.31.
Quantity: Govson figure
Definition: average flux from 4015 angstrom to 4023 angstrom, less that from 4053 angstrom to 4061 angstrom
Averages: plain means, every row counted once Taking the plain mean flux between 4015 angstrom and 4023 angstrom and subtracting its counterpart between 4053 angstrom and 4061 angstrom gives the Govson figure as 1.1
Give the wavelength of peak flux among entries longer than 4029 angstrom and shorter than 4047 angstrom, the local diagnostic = 4040.0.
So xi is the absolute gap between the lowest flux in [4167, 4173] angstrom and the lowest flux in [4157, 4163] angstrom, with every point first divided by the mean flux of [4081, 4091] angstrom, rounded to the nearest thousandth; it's 0.068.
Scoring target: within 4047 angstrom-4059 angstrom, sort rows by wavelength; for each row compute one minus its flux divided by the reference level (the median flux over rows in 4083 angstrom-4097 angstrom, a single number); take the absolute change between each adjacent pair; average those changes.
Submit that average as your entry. 0.016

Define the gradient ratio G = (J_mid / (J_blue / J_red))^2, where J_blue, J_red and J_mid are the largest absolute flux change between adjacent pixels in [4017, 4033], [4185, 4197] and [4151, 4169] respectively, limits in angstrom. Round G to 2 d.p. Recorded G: 0.45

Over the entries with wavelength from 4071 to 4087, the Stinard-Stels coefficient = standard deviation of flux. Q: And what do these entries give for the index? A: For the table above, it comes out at 0.5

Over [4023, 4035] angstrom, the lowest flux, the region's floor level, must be 10.31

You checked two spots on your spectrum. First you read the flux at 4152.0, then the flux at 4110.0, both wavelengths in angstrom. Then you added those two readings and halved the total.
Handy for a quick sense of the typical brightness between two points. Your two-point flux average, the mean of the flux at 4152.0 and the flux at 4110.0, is 10.2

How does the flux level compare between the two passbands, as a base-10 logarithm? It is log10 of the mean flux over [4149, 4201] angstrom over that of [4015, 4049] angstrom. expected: -0.022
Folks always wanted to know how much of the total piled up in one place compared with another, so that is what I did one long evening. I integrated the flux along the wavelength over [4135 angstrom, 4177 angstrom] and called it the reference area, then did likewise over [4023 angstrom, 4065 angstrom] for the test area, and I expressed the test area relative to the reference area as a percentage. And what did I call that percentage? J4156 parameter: 100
